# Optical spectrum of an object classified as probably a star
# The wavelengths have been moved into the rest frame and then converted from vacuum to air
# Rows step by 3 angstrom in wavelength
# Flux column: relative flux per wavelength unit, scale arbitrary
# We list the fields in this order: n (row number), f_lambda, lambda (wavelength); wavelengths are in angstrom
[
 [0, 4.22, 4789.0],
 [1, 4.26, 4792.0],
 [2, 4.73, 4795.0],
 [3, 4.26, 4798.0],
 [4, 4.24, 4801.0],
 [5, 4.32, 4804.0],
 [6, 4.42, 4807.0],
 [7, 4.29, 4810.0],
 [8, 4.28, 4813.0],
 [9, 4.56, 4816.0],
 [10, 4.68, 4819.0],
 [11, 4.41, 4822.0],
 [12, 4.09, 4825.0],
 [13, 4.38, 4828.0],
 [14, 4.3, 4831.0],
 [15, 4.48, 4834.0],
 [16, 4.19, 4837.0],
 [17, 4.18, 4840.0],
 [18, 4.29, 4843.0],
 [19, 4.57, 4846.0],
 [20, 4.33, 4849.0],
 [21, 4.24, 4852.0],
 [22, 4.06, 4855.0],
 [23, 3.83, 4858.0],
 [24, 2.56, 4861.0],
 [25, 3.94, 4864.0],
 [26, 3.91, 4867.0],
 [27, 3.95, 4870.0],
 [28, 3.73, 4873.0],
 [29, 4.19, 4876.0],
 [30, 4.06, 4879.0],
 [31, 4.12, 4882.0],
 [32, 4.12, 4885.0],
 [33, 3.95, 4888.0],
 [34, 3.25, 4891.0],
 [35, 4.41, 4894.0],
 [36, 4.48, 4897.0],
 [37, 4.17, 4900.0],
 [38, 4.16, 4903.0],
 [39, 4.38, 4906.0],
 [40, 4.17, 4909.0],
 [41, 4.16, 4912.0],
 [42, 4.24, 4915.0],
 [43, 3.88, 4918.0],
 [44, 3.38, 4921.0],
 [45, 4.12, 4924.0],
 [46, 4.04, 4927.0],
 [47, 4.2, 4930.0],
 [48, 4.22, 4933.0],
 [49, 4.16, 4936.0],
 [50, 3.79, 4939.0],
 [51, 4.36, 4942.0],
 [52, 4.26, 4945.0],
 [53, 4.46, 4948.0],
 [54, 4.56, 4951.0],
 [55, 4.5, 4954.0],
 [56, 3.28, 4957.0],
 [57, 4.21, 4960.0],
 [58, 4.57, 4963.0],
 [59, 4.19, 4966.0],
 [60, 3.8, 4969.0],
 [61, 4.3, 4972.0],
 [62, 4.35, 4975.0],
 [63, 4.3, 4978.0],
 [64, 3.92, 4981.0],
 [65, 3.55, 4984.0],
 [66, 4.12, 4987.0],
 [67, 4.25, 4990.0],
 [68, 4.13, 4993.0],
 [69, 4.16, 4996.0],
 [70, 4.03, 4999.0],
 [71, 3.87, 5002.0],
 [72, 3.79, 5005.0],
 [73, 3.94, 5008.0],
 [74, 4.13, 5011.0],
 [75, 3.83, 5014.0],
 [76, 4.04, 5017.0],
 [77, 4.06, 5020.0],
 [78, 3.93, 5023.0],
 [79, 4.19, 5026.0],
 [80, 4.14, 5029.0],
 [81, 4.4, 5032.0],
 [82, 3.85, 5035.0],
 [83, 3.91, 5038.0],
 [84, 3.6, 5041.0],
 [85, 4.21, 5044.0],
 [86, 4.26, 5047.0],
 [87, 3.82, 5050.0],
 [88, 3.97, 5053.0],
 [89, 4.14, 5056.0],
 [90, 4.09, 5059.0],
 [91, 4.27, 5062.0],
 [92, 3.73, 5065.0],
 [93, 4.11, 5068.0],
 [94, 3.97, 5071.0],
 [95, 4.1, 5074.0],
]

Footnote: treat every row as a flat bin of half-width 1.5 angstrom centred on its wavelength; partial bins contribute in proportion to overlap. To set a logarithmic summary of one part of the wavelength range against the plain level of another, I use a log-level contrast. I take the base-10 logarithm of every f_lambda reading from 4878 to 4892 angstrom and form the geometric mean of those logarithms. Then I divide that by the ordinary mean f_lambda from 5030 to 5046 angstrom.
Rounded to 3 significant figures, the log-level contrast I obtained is 0.147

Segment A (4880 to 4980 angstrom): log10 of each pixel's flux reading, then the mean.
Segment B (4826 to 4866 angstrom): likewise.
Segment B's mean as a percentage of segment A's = 99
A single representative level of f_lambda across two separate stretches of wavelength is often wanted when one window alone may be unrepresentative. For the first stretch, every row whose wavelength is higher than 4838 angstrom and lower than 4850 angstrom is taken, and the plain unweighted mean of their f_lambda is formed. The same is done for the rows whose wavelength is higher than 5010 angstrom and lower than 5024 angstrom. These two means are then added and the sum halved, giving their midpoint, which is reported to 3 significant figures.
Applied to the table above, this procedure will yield 4.17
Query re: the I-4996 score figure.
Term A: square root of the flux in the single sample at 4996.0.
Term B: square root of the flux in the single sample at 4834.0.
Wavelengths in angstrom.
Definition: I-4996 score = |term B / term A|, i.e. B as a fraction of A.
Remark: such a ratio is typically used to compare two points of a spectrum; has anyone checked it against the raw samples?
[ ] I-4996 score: 1.04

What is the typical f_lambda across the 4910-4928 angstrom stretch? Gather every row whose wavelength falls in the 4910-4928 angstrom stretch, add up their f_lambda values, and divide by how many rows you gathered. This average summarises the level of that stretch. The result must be 3.97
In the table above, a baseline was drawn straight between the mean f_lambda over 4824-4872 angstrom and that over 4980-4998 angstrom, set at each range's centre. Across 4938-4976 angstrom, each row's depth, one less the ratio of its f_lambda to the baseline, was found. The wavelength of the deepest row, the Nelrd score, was 4957.0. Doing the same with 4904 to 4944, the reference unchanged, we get 4921.0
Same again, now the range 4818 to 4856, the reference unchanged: 4855.0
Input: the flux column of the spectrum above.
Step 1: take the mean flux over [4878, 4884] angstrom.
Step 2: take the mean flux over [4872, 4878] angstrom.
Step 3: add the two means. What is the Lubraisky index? 8.1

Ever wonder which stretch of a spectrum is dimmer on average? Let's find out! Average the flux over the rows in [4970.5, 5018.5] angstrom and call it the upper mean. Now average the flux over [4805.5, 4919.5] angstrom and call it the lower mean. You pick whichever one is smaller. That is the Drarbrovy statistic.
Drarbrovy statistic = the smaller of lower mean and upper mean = 4.04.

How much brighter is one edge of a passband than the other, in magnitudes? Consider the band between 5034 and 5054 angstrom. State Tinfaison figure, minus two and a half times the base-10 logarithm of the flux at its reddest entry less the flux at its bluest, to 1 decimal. 2.3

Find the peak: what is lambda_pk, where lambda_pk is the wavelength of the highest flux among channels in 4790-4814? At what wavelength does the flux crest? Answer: 4795.0 angstrom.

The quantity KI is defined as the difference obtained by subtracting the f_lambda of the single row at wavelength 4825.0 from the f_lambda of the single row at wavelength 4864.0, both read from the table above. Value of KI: -0.15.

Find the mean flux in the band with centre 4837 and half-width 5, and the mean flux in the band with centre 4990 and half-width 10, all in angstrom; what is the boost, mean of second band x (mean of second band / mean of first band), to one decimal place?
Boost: 3.8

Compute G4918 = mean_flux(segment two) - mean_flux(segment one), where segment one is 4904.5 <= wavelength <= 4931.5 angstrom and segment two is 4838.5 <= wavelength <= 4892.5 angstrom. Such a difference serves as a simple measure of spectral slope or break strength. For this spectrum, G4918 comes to -0.10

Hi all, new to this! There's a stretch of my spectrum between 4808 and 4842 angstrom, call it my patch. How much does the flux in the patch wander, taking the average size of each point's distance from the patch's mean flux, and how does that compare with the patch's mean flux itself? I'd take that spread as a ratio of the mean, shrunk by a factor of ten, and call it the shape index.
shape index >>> 0.0032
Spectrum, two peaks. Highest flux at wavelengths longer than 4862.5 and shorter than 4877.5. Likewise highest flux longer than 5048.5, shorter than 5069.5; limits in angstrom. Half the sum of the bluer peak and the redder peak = 4.23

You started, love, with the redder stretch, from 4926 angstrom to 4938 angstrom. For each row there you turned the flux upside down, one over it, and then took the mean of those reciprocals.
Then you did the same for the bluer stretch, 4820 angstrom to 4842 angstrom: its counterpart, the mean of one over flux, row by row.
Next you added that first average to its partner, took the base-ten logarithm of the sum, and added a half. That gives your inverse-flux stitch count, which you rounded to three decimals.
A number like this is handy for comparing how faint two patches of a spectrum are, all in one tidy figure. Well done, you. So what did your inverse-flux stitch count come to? 0.176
